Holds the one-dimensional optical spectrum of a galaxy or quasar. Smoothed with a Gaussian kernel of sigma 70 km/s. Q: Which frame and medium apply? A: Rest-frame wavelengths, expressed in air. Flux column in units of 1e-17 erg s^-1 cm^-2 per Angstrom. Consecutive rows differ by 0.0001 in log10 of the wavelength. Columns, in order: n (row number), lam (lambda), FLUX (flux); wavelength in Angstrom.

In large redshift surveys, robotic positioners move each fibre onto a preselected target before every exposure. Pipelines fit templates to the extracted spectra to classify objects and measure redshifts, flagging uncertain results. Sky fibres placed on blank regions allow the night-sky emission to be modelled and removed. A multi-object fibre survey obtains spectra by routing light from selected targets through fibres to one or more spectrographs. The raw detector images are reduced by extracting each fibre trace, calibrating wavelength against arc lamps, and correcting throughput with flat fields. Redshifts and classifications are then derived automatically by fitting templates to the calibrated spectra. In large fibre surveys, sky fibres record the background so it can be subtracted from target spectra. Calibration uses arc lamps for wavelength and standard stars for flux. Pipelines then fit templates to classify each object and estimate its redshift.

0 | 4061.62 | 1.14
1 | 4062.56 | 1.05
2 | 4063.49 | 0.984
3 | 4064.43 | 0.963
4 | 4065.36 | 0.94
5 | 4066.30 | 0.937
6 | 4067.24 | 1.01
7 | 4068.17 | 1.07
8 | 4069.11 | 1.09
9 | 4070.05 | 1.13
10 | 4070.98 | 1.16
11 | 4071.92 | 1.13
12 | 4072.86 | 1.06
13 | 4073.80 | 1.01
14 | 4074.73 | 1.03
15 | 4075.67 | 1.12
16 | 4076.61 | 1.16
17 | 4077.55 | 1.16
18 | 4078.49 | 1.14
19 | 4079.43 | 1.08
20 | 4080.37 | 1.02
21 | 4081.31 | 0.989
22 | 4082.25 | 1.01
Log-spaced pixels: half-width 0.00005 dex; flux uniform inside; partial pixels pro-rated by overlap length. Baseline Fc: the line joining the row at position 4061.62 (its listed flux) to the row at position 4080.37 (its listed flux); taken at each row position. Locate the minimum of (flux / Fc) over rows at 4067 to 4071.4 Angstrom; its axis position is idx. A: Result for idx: 4067.24 Angstrom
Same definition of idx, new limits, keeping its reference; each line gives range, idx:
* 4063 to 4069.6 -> 4065.36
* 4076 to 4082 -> 4081.31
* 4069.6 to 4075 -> 4073.80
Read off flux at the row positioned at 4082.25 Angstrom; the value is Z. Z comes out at 1.01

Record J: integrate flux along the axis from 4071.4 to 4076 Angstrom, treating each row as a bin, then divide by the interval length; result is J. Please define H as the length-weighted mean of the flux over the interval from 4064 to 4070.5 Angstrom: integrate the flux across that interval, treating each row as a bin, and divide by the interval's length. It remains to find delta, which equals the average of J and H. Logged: 1.04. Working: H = 1.02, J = 1.069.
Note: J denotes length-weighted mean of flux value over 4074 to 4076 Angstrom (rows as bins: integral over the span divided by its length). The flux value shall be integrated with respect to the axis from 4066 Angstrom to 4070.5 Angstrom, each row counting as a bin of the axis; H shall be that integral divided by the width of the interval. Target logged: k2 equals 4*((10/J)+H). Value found 41.7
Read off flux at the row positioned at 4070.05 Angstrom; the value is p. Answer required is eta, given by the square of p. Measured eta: 1.3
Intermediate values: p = 1.13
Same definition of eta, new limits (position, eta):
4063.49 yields 1.0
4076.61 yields 1.3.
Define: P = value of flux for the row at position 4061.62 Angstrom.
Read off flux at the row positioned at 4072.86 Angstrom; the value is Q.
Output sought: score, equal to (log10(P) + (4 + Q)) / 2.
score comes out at 2.56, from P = 1.14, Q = 1.06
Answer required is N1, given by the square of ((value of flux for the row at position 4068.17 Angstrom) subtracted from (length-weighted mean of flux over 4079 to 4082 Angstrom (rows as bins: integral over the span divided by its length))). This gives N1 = 0.002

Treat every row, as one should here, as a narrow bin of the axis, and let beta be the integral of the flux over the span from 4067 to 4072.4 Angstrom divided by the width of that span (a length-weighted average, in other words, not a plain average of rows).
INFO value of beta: 1.10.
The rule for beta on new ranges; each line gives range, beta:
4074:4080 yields 1.11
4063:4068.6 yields 0.98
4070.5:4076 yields 1.09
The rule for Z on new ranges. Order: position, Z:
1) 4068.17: 1.07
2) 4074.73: 1.03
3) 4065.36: 0.94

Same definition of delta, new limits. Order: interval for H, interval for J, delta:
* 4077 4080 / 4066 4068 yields 1.06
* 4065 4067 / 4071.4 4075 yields 1.00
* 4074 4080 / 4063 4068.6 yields 1.05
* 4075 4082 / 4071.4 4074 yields 1.08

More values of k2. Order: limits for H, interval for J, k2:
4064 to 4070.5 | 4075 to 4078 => 39.3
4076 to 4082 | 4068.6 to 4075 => 41.1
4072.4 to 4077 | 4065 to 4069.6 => 43.9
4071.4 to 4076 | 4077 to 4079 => 39.1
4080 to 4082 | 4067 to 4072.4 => 40.3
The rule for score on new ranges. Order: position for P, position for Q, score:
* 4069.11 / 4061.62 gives 2.59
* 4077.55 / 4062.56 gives 2.56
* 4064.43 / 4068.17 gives 2.53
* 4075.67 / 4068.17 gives 2.56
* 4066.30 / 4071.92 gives 2.55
